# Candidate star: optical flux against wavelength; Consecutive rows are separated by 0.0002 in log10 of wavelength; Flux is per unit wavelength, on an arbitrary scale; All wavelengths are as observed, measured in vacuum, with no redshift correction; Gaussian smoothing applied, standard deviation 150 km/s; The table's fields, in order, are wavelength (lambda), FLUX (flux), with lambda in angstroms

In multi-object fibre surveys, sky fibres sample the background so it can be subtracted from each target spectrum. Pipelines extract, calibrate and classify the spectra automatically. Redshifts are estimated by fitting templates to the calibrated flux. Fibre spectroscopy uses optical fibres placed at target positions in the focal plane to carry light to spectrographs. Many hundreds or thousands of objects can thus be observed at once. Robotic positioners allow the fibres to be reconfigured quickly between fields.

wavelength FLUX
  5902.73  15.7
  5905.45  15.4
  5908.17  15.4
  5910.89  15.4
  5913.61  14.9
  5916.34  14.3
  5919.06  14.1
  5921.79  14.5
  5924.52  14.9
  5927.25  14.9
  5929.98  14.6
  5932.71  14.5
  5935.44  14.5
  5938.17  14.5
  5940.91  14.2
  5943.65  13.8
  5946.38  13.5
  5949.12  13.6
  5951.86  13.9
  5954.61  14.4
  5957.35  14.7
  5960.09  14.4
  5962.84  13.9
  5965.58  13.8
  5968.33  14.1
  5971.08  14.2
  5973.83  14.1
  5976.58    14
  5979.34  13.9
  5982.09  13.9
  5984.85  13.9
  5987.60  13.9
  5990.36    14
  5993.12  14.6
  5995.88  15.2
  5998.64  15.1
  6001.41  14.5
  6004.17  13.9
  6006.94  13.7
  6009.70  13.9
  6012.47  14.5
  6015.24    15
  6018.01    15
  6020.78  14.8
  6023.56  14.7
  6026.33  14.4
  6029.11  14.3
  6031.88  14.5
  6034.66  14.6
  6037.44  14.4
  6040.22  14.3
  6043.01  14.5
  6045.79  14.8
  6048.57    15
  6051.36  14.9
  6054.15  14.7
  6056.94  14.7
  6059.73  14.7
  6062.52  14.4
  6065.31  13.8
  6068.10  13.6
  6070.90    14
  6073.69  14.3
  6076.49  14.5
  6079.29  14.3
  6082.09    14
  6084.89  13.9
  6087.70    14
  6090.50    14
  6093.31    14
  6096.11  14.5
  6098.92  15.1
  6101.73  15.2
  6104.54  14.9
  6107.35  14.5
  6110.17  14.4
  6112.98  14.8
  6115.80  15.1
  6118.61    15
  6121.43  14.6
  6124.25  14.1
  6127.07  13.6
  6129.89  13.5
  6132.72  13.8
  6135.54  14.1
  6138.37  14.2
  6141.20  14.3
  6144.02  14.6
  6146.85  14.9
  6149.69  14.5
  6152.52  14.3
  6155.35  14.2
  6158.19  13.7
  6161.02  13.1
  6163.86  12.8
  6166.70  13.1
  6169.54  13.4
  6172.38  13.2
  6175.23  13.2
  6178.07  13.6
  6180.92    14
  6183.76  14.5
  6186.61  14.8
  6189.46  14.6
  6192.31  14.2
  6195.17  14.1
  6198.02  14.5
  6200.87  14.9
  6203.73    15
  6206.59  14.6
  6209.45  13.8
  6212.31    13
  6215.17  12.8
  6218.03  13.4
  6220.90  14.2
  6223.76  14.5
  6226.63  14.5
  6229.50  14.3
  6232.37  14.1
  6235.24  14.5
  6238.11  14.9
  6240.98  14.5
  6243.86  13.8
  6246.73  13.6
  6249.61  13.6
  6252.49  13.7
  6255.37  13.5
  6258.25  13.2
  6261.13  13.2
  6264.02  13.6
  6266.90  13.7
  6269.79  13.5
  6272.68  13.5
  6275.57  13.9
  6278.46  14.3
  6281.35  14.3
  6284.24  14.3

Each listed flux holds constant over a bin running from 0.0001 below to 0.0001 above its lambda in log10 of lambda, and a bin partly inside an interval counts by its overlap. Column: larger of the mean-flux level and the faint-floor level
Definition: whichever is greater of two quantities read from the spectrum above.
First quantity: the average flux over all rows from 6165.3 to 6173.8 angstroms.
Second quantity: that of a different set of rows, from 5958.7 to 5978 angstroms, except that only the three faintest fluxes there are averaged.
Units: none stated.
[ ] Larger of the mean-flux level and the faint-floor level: 13.9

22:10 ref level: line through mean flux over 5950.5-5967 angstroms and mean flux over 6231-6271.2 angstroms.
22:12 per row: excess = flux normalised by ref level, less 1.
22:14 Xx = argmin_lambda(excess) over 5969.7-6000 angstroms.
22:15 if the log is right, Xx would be 5979.34 angstroms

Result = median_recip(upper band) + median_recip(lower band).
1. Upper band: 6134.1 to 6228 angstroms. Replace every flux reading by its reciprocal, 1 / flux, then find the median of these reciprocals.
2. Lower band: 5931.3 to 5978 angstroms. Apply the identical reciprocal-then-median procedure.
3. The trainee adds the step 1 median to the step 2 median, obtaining 0.141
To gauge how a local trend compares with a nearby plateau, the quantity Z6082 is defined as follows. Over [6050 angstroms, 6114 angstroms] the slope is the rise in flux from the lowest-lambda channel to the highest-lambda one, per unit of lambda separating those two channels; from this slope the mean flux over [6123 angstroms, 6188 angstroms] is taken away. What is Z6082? -13.9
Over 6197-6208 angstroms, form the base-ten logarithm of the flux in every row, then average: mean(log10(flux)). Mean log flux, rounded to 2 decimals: 1.17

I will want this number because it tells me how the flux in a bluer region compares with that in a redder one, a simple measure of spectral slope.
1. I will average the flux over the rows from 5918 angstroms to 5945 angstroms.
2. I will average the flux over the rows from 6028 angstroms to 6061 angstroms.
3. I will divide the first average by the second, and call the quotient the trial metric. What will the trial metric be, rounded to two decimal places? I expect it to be 0.99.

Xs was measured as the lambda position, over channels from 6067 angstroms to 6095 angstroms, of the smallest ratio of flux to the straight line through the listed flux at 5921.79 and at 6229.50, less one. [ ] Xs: 6068.10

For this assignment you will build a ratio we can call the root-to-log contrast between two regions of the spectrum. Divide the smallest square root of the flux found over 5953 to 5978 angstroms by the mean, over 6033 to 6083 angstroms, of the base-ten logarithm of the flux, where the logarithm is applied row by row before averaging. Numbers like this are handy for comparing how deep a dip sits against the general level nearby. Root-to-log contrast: 3.21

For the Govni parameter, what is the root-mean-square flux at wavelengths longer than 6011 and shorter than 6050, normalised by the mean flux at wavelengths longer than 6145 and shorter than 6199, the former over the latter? 1.050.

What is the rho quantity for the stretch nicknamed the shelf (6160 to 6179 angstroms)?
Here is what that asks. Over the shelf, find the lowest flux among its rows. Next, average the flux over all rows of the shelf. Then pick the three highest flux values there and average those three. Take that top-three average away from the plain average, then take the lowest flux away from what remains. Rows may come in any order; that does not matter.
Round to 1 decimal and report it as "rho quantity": -13.0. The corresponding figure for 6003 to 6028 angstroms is -14.2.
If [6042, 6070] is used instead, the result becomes -14.0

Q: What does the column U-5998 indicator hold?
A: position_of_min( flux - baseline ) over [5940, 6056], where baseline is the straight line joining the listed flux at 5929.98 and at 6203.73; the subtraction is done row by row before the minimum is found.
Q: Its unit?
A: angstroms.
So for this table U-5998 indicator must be 5946.38 angstroms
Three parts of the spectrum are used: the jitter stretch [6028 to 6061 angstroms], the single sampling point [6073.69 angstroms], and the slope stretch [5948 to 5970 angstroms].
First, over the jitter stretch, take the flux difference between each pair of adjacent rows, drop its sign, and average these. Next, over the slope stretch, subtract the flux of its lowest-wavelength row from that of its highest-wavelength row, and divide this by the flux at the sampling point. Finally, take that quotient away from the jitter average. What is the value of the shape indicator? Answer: 0.11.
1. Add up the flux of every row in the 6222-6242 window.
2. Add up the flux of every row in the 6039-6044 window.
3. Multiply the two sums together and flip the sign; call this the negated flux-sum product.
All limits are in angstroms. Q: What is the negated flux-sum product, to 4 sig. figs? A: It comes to -2917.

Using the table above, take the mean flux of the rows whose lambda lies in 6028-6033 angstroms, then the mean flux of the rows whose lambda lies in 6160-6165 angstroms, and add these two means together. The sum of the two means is 27.4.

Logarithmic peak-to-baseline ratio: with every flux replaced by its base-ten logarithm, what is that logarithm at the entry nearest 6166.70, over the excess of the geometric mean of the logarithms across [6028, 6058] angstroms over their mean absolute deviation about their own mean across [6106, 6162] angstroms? 0.97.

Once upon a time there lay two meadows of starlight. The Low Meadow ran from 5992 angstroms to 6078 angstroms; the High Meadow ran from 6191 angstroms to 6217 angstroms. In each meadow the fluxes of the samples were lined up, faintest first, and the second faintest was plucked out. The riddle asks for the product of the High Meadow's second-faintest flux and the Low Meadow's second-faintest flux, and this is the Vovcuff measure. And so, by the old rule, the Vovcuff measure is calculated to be 178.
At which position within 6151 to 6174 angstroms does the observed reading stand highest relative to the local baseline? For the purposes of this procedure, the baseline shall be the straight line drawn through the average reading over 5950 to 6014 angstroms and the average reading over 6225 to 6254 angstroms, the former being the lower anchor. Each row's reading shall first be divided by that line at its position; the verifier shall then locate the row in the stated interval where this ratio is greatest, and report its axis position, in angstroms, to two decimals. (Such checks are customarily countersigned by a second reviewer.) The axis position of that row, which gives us 6152.52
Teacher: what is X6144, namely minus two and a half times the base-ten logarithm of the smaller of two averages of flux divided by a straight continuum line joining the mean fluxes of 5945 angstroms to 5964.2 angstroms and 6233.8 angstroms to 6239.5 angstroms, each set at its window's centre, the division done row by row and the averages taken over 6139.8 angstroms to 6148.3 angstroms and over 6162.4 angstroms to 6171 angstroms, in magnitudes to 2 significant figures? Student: 0.11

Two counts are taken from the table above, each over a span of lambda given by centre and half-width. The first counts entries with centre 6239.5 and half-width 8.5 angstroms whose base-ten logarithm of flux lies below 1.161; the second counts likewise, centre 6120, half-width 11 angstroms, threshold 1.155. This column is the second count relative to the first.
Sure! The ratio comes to 1.0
